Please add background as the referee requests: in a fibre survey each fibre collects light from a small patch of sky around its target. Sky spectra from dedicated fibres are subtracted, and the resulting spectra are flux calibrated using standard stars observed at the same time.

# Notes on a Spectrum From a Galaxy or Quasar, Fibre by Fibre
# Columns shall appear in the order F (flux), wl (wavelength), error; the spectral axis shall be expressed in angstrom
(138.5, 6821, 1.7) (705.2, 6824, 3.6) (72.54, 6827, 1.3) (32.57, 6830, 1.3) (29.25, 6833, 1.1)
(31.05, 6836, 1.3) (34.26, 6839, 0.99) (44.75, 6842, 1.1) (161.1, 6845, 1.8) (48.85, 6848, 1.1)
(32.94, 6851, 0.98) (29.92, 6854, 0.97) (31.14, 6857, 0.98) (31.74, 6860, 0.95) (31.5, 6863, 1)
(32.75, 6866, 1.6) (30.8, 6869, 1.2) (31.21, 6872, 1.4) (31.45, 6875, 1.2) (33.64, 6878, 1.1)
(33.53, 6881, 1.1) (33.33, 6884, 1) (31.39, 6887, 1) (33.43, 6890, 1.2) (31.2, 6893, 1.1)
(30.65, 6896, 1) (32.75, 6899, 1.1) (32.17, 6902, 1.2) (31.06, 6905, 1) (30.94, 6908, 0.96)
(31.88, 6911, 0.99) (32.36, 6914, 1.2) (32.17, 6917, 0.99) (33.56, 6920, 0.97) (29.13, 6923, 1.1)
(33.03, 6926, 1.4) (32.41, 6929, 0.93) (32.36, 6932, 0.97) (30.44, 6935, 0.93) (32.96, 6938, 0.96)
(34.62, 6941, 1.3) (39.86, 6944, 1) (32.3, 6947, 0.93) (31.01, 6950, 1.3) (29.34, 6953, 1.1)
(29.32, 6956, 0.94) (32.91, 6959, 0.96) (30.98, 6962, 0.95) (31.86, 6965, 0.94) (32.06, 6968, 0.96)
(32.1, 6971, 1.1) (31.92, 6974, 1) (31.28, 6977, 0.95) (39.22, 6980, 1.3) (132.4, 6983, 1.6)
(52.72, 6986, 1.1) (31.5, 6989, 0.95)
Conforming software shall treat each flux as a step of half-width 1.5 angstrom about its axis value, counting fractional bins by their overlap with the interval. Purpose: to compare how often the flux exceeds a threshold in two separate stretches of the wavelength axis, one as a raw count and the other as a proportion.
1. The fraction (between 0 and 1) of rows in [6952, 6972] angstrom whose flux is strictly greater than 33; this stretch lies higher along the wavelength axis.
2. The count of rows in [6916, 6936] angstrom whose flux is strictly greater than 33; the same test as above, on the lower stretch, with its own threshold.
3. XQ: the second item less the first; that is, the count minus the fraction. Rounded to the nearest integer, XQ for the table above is 2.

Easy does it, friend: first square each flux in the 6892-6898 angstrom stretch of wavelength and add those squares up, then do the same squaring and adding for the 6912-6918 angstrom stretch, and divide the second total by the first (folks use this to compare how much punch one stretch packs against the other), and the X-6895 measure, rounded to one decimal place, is 1.1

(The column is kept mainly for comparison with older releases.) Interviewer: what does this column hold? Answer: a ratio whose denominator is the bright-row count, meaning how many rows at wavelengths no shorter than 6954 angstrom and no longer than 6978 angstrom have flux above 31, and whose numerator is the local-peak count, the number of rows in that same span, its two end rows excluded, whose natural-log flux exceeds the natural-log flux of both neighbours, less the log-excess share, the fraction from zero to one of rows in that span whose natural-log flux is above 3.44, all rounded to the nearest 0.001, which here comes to 0.208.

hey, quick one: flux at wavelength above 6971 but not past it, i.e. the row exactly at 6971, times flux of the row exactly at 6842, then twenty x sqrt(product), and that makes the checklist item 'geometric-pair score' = 758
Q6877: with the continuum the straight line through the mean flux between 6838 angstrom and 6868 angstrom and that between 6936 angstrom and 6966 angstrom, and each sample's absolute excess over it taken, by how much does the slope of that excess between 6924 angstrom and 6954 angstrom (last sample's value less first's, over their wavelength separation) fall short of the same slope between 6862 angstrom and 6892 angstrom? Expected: -0.21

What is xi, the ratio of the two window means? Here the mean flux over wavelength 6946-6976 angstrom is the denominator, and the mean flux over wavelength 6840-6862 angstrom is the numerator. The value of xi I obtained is 1.7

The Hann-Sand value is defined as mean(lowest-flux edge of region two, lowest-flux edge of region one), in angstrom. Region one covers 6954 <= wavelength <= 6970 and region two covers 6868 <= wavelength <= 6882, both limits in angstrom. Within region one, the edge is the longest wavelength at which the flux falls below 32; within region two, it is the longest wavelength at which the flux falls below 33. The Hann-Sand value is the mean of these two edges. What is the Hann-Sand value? 6920.0 angstrom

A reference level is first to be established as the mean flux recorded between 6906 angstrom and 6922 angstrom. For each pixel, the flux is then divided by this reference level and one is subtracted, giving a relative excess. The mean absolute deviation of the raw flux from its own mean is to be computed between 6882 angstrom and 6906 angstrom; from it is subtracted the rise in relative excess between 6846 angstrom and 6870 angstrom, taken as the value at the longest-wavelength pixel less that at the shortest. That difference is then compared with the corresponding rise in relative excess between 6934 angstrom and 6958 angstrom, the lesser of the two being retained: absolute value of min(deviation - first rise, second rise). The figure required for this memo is 0.035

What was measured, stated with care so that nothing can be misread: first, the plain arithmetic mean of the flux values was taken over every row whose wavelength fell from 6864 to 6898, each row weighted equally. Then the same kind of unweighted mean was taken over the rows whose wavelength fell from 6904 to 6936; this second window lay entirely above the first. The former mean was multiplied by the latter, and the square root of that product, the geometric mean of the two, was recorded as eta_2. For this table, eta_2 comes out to 32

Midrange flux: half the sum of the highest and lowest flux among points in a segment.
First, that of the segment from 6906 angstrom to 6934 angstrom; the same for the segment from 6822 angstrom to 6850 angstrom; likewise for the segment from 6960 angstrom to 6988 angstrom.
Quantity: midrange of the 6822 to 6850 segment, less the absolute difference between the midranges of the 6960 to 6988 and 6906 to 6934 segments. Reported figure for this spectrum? 317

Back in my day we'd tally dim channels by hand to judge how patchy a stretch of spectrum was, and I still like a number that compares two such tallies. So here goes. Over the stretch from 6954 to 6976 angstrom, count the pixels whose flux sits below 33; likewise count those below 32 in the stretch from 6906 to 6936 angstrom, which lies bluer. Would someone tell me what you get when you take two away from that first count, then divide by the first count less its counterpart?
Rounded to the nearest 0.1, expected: 1.7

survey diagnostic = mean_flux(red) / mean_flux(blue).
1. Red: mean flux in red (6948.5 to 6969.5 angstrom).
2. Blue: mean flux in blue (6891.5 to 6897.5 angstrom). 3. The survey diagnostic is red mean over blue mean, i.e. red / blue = 1.00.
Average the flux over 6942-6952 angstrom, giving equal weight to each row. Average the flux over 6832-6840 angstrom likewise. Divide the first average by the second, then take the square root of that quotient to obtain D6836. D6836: 1.04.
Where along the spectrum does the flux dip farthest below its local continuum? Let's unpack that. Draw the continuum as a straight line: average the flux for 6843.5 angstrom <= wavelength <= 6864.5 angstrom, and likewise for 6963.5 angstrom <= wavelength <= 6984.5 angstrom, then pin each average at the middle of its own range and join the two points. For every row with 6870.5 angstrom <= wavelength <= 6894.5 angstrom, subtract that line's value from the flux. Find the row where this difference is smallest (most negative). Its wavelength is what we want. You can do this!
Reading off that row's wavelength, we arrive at 6872 angstrom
